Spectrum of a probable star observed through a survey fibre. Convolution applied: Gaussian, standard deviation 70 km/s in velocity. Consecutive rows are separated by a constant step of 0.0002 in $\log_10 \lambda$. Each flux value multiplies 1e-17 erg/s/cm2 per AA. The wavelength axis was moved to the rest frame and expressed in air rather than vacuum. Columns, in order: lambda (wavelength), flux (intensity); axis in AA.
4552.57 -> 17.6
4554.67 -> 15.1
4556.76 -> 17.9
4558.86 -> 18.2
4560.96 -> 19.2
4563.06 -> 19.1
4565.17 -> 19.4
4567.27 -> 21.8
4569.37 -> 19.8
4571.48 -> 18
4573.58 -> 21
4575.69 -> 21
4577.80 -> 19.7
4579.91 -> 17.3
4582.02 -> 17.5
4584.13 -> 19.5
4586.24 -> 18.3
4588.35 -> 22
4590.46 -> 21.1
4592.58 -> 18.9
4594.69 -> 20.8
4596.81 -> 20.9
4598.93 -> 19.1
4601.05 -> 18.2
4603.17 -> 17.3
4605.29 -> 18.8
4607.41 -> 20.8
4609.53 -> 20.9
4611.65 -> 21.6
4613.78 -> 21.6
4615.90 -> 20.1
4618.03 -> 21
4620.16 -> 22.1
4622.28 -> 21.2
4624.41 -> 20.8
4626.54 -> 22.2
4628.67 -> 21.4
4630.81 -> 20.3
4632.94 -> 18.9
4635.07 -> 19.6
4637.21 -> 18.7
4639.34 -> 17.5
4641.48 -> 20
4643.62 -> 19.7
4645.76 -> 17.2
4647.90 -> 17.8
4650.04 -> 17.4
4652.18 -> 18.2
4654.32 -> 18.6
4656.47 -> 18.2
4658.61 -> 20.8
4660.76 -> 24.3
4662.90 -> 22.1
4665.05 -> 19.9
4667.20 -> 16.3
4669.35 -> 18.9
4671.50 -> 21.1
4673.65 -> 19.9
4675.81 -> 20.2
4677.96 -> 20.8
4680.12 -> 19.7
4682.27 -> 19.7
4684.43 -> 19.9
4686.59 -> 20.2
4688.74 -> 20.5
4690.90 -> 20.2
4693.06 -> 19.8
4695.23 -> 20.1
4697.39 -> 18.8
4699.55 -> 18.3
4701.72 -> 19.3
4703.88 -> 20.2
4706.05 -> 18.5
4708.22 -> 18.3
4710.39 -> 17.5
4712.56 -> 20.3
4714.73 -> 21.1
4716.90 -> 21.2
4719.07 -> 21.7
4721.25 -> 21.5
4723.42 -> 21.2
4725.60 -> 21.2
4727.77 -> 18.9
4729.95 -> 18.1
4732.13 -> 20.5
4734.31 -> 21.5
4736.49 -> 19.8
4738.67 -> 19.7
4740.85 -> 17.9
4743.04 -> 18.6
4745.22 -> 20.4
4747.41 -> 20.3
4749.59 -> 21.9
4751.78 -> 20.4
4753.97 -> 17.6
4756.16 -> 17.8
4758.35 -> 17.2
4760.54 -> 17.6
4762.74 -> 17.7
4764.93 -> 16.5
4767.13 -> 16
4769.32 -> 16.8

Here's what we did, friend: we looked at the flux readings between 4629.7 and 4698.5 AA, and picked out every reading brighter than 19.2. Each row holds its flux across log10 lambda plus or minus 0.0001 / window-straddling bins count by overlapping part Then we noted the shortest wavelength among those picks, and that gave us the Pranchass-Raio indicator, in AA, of 4630.81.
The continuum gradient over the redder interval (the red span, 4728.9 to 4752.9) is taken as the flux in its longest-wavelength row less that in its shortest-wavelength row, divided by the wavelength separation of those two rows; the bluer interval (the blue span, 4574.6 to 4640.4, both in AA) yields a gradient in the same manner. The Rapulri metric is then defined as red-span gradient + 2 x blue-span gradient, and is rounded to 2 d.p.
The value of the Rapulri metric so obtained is 0.00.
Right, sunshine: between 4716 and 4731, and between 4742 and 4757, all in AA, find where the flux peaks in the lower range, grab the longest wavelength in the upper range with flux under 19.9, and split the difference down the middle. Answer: 4737.6 AA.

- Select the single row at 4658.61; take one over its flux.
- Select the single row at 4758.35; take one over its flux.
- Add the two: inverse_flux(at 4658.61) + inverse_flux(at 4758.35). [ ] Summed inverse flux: 0.106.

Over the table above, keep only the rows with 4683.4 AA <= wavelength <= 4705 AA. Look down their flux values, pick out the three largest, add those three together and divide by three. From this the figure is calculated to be 20.3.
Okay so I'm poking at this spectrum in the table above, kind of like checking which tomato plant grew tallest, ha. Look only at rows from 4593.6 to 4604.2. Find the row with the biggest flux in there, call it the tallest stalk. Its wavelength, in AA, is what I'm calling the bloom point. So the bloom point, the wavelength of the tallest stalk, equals 4596.81 AA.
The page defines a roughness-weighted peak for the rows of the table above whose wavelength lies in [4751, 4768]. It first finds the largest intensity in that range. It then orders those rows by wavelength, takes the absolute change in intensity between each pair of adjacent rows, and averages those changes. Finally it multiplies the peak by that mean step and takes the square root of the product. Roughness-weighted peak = 4.1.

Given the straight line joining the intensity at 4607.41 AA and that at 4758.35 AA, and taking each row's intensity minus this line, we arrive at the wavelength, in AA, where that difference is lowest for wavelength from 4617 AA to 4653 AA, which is 4645.76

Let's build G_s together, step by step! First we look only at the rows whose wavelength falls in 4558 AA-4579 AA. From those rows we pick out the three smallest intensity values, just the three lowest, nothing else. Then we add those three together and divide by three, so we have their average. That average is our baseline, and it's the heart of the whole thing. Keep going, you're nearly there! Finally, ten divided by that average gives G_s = 0.542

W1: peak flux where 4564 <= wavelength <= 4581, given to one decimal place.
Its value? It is 21.8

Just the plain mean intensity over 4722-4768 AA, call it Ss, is 19.1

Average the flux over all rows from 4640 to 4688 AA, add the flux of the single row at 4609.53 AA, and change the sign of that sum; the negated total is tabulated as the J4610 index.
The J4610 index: -40.5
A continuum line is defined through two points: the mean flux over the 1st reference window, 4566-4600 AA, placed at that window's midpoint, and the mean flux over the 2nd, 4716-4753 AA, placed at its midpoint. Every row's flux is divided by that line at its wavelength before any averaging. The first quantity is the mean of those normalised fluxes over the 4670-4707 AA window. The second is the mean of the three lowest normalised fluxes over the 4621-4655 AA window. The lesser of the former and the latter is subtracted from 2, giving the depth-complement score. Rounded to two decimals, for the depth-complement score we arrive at 1.13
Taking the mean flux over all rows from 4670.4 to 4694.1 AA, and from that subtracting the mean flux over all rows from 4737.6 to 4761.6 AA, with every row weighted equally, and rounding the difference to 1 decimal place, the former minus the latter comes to 1.1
